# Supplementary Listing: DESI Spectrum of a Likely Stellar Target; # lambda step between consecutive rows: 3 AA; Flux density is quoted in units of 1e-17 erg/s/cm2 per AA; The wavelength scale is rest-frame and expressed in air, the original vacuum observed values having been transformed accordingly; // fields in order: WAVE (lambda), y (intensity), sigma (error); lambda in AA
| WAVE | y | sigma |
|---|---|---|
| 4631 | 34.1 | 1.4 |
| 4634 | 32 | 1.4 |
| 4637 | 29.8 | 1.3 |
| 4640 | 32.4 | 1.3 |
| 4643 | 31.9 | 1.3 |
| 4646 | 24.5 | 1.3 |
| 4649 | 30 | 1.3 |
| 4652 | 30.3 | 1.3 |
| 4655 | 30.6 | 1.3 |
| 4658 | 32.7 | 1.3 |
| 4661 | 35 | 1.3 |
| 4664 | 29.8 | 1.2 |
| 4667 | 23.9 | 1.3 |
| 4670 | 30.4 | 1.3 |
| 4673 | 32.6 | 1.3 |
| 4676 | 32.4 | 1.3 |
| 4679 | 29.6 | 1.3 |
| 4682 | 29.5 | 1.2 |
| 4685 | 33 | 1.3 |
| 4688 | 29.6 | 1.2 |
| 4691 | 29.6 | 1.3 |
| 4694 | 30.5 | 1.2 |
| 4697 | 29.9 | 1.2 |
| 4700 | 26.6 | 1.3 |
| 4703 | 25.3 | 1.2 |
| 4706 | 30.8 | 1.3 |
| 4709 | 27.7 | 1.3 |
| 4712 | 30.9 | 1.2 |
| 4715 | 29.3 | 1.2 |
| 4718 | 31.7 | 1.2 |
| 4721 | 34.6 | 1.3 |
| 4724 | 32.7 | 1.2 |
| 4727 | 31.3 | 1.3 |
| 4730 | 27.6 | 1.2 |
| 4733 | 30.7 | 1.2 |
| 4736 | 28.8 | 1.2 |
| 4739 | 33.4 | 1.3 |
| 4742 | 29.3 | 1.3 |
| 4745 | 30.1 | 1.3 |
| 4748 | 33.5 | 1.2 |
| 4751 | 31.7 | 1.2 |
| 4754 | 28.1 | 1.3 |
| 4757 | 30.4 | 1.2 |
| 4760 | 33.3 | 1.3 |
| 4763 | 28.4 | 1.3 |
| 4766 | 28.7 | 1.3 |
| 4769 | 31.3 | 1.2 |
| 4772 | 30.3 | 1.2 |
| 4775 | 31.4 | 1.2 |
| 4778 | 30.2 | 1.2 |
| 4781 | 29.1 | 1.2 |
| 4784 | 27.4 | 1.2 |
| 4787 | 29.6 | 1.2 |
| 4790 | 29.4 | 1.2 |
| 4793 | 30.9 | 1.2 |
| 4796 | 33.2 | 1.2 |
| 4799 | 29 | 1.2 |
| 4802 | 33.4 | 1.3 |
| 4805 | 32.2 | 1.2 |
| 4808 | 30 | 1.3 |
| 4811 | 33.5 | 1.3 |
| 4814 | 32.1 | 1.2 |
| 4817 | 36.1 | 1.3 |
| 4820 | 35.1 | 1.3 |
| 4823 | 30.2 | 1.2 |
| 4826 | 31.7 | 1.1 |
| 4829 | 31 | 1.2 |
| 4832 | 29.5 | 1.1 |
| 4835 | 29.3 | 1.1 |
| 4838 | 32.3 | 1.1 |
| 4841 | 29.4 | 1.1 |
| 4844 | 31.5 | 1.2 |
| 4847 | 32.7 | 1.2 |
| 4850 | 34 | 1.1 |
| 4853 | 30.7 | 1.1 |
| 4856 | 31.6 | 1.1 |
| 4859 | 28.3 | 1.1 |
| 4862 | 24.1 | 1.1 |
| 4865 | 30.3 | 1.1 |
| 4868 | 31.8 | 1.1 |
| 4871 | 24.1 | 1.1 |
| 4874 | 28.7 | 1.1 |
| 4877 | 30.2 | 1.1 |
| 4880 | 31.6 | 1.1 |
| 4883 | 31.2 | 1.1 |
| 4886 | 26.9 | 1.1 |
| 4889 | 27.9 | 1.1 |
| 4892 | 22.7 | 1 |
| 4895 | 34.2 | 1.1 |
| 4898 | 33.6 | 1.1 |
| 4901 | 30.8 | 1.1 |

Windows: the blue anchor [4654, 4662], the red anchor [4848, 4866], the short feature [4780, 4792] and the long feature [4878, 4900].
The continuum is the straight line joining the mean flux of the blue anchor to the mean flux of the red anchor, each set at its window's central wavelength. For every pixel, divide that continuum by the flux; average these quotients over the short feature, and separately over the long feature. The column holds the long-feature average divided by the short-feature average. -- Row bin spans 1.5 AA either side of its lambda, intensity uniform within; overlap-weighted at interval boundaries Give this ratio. 0.94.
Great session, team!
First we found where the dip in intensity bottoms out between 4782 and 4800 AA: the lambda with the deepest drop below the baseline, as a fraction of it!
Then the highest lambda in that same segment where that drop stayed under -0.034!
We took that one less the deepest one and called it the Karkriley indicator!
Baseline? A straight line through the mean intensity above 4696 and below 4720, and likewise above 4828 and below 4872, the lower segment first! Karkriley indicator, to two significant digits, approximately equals 12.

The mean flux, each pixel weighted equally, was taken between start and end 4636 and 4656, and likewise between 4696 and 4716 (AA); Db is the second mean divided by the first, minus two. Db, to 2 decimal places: -1.04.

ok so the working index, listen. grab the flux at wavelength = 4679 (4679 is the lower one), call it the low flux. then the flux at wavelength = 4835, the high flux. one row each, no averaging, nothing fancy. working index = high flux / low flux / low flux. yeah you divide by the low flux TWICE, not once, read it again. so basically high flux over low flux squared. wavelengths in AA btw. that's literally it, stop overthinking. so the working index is 0.033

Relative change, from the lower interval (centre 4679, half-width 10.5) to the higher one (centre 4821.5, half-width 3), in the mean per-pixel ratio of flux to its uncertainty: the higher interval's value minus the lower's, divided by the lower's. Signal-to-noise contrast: 0.07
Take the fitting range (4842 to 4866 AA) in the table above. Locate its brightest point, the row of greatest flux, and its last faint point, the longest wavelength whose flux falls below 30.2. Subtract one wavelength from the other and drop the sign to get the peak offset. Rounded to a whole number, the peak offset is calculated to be 12 AA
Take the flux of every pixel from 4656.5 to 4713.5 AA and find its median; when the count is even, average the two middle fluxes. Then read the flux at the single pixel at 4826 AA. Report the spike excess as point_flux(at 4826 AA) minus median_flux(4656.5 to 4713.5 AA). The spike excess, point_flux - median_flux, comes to 1.8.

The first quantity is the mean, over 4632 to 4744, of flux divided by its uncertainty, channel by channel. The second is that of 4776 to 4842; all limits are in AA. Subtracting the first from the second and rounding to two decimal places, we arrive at 2.04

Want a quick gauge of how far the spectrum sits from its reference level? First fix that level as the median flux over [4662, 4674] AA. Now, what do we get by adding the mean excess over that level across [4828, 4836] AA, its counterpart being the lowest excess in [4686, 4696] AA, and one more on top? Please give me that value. 0.3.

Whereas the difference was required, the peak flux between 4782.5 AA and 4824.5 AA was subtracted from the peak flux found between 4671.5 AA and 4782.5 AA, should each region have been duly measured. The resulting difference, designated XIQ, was -1.5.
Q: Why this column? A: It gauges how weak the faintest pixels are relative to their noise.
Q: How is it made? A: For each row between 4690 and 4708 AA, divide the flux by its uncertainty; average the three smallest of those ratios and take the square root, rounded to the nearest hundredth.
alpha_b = 4.63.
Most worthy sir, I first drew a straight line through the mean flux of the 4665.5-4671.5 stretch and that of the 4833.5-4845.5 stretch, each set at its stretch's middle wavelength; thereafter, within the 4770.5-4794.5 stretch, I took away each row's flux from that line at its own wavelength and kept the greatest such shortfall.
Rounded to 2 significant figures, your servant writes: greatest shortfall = 2.1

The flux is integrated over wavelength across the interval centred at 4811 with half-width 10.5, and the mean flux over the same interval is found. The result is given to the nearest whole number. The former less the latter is 664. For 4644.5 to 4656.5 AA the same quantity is 317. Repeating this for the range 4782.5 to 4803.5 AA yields 608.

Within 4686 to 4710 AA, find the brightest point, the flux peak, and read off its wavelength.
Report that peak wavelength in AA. 4706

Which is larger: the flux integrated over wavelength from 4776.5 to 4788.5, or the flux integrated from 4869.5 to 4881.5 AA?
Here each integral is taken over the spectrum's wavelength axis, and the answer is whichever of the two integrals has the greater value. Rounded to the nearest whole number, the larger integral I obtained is 349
